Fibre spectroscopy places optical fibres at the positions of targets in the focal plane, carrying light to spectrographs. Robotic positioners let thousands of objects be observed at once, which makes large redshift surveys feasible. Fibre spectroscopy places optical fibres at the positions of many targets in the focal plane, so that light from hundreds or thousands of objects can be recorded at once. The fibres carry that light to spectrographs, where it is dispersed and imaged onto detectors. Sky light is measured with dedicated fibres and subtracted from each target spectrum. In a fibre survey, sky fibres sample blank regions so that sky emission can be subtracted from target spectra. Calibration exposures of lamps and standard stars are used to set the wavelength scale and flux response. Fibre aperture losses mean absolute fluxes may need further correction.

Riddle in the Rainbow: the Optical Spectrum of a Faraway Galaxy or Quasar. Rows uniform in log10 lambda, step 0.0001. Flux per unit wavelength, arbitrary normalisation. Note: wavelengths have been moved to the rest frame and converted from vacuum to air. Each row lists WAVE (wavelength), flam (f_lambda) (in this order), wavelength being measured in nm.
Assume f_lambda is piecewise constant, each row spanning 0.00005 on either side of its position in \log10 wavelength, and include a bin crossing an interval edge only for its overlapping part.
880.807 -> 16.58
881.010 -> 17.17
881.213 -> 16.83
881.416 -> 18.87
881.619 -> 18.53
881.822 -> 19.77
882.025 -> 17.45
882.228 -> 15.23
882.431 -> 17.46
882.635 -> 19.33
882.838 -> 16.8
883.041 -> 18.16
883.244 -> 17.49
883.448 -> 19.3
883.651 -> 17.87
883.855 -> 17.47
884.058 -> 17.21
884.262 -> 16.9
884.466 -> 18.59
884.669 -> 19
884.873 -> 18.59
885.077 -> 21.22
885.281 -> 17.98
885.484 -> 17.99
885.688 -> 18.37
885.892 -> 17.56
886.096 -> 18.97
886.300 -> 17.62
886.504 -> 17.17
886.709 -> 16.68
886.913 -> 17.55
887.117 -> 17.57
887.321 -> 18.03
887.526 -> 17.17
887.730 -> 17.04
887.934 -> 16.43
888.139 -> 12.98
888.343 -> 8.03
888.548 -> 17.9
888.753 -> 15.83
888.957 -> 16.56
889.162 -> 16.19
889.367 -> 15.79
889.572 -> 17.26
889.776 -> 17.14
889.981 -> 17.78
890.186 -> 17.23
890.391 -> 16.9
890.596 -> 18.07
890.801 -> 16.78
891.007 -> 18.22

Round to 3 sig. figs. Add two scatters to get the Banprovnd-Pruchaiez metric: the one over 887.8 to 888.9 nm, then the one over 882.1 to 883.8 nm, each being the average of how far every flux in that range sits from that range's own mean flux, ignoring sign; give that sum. 3.94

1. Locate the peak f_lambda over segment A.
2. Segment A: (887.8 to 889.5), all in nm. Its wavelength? 888.548 nm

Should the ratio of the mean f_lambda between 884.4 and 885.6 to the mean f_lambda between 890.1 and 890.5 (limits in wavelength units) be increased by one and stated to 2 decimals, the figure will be 2.11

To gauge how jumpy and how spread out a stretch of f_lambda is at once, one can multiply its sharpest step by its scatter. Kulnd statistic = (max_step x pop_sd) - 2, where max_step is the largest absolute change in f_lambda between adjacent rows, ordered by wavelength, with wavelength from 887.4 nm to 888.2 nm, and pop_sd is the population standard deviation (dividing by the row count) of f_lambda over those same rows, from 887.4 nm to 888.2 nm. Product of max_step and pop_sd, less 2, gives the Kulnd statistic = 3.9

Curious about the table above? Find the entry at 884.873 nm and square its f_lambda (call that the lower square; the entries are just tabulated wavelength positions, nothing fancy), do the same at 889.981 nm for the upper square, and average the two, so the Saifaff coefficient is 331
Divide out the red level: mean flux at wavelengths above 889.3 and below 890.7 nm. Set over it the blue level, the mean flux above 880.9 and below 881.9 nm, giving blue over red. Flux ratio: 1.06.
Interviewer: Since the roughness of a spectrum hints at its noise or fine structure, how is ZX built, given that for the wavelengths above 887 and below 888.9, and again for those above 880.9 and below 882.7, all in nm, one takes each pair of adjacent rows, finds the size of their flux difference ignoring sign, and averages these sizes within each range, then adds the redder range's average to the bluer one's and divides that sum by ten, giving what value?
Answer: 0.44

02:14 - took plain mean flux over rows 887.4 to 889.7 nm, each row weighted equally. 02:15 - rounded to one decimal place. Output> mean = 15.6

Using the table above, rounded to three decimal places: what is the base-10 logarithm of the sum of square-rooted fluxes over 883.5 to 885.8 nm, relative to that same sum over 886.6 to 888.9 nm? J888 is 0.032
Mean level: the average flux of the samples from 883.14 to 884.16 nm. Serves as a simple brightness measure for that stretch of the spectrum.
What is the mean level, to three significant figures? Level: 17.9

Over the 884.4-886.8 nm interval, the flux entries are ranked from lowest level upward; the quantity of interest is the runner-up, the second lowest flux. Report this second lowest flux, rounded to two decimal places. 17.17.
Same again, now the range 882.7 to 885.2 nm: 16.90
